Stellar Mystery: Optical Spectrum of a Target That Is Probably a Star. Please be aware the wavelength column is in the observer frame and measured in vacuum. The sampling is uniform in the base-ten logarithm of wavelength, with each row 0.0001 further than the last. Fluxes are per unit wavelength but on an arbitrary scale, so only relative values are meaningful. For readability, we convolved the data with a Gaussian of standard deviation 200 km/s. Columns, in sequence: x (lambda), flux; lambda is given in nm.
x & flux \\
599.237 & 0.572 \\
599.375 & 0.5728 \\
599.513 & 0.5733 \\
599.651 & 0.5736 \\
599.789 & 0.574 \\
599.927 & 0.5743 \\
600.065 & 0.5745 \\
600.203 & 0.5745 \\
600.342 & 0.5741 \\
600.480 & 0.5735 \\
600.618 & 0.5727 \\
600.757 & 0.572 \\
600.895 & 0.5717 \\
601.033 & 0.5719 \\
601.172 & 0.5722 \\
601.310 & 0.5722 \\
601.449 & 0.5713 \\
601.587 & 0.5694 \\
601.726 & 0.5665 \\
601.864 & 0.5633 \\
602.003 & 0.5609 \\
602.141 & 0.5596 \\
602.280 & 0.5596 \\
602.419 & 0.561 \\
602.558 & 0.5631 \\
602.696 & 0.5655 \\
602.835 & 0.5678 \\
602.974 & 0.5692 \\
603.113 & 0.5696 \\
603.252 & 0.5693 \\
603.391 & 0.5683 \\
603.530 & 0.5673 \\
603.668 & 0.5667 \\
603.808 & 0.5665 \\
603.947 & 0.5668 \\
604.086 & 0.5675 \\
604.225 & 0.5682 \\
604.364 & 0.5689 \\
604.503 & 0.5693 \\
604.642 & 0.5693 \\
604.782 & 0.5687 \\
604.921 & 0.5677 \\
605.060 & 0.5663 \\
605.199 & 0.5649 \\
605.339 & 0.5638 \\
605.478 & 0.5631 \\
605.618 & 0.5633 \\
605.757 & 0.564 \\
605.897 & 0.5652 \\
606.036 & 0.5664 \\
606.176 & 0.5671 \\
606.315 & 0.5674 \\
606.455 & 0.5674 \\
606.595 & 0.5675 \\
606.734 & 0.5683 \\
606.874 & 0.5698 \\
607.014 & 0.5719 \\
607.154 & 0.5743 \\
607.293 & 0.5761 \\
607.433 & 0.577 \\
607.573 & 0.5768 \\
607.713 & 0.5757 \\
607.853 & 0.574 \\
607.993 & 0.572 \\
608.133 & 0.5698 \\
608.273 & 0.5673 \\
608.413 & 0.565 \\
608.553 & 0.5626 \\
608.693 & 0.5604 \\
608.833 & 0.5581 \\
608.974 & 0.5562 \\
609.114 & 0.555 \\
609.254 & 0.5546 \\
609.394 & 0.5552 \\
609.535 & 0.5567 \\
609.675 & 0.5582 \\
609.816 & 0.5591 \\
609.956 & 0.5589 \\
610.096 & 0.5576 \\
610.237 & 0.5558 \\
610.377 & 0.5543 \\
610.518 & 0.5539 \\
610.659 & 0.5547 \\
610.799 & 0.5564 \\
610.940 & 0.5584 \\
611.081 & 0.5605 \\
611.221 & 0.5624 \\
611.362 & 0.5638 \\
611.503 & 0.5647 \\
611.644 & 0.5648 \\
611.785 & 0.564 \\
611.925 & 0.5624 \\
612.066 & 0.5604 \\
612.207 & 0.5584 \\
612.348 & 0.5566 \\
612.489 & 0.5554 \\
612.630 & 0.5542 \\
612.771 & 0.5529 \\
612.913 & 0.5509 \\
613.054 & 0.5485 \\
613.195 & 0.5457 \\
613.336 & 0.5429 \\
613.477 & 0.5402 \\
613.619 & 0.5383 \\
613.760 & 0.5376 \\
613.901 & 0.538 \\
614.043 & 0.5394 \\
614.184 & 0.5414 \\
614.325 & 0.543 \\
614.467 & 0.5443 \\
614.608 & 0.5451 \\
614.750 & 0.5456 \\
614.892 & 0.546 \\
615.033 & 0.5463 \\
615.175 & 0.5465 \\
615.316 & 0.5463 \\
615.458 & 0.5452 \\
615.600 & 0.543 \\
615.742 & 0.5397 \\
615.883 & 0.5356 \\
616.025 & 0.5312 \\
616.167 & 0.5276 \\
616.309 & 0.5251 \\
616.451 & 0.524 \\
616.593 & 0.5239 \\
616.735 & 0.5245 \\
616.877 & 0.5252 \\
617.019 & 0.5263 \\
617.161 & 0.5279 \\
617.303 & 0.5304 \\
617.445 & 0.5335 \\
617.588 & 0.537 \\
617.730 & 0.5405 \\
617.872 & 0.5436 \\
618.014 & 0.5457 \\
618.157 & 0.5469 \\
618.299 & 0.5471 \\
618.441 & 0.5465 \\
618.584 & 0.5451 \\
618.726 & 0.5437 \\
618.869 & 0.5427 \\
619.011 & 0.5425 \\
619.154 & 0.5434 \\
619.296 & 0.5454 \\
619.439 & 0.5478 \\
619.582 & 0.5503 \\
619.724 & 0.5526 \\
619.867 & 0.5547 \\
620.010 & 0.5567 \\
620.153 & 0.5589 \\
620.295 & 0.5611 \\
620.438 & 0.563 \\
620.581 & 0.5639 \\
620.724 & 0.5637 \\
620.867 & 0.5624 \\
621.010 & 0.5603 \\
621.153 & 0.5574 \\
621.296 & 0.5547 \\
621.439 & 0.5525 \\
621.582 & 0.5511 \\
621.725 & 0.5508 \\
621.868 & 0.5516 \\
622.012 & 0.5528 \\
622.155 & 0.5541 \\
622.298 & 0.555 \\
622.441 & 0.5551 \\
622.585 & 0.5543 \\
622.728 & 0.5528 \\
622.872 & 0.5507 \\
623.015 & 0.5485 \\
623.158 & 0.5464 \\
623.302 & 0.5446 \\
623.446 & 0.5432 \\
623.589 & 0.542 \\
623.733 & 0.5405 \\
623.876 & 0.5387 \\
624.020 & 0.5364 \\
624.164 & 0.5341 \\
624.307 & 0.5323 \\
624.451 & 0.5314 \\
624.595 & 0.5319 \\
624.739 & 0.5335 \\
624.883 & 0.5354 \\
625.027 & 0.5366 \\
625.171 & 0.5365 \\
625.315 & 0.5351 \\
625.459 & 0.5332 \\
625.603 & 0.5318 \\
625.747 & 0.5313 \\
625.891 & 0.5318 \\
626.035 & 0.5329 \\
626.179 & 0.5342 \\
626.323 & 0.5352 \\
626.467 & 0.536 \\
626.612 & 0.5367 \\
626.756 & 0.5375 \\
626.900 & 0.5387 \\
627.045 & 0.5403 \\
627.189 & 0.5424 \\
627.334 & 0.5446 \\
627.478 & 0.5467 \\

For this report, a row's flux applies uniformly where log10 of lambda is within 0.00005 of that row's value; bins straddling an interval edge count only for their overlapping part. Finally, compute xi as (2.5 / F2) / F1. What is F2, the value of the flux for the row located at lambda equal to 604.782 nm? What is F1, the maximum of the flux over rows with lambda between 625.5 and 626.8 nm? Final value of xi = 8.18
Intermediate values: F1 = 0.5375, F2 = 0.5687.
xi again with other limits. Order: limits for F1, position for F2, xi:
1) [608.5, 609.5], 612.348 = 7.98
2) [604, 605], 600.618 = 7.67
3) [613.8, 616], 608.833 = 8.20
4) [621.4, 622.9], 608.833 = 8.07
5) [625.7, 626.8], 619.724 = 8.42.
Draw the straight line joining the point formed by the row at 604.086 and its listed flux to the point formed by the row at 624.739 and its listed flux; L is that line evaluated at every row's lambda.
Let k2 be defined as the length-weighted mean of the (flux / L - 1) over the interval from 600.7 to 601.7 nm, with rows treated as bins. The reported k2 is -0.002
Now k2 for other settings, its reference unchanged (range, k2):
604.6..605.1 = 0.003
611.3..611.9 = 0.016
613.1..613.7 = -0.018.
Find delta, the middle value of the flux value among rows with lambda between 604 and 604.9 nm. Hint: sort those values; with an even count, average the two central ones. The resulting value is 0.569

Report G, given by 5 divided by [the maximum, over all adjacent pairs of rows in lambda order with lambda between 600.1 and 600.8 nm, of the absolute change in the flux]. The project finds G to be 6250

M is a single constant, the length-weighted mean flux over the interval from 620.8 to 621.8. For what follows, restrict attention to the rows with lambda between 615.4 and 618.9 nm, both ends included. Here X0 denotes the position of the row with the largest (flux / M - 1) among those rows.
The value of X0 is 618.299 nm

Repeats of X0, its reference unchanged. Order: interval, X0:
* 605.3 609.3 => 607.433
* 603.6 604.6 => 604.503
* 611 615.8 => 611.644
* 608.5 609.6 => 608.553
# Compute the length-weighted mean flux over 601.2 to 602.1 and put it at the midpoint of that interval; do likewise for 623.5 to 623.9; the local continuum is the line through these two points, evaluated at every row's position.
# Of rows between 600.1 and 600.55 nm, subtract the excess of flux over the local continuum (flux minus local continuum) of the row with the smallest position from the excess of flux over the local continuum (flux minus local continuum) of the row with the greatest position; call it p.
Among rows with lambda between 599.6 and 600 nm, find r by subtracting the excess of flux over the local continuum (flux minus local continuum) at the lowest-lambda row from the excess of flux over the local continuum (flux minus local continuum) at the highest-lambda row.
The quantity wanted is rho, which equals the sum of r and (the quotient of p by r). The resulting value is -0.7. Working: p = -0.0007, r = 0.001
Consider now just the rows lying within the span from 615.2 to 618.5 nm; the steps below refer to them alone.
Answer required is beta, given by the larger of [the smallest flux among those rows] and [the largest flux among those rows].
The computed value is 0.547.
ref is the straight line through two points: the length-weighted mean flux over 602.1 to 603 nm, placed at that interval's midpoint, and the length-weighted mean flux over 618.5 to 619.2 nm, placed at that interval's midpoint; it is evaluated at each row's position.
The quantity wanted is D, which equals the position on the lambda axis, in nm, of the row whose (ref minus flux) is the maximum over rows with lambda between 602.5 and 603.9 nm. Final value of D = 602.558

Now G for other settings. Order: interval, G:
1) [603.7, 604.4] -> 7143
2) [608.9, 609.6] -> 3333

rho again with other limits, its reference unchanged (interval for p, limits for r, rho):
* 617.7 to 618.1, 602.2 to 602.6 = 1.4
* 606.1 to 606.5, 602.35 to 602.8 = 0.1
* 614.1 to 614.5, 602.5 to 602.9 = 0.6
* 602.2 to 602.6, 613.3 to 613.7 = -0.9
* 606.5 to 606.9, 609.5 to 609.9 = 1.0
